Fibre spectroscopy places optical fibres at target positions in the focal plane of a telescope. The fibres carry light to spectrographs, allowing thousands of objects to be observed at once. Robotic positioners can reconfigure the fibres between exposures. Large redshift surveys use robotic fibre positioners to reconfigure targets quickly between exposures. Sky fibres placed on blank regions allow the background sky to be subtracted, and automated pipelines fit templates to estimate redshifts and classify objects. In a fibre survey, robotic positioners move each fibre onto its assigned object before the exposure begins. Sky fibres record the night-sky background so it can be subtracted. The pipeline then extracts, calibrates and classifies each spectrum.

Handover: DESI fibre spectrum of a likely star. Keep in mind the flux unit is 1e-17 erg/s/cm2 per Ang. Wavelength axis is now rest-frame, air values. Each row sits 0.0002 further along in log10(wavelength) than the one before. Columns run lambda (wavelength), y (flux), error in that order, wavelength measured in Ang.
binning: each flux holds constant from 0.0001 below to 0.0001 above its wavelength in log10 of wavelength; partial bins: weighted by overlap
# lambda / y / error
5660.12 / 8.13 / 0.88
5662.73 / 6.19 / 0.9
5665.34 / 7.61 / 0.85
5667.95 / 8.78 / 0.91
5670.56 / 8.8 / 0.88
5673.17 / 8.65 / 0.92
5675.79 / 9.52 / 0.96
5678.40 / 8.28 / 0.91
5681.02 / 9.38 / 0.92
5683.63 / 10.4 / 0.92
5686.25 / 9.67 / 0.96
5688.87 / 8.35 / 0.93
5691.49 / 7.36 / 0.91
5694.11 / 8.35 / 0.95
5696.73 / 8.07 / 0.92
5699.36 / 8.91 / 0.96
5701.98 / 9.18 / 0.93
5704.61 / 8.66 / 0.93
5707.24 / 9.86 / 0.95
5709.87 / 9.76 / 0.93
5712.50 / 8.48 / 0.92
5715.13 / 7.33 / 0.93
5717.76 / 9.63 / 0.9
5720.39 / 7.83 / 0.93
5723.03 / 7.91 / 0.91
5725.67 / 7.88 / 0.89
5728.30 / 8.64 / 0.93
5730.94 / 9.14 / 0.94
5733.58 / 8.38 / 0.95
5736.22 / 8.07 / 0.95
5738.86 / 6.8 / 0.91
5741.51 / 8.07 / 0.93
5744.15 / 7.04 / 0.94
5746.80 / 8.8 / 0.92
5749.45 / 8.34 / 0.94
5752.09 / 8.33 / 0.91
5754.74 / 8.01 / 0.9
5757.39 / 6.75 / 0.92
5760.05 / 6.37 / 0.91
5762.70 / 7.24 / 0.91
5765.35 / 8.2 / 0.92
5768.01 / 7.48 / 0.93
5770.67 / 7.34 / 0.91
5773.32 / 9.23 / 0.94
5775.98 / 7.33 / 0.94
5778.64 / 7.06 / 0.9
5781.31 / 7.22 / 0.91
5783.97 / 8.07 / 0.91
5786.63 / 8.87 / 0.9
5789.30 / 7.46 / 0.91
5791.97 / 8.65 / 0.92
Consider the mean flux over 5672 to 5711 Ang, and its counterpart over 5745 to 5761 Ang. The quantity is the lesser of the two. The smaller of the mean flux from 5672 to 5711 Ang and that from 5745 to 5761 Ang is 7.77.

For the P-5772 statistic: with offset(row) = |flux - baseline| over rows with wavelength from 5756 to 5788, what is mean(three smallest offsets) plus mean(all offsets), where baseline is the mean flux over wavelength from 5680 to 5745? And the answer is 1.48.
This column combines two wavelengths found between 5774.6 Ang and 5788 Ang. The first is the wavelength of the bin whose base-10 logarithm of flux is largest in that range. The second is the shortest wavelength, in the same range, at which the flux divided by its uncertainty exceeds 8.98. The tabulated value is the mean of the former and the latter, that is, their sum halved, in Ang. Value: 5786.6 Ang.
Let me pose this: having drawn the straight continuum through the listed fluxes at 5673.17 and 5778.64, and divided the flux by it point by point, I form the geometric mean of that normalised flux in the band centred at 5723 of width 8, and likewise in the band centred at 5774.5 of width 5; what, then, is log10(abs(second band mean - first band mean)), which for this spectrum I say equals -0.80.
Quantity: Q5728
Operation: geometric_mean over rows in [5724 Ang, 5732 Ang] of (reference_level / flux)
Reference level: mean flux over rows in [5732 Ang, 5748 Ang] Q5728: 0.92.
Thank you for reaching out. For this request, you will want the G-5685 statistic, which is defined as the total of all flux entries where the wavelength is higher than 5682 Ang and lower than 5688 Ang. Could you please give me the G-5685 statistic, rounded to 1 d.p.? 20.1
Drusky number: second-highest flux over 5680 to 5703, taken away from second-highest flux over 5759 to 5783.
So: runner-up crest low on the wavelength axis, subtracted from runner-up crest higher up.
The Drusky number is -1.47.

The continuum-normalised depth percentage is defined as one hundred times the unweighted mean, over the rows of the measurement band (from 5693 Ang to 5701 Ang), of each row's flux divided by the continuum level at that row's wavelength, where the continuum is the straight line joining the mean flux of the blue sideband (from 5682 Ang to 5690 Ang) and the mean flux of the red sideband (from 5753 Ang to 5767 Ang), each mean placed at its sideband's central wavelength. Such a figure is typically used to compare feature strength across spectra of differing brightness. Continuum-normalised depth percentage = 92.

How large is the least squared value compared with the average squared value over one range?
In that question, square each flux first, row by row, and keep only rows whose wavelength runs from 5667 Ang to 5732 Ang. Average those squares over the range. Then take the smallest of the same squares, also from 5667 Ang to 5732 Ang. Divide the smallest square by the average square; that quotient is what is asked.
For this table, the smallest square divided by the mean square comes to 0.70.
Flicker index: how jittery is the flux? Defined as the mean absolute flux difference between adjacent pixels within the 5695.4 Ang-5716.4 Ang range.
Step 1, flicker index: 0.77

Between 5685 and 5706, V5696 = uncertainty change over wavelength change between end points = -0.0016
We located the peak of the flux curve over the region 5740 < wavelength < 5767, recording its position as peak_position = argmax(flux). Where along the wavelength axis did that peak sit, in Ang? 5746.80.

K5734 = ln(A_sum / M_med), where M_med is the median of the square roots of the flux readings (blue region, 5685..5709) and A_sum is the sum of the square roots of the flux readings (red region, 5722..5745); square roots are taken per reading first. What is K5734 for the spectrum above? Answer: 2.16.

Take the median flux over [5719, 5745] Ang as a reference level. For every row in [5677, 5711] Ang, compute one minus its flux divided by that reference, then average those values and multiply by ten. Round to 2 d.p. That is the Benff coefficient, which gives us -1.19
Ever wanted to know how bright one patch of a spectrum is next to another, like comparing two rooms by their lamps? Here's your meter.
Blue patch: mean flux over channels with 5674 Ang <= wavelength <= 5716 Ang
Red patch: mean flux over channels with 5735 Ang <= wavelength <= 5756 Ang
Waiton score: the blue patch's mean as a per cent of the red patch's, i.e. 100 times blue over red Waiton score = 112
